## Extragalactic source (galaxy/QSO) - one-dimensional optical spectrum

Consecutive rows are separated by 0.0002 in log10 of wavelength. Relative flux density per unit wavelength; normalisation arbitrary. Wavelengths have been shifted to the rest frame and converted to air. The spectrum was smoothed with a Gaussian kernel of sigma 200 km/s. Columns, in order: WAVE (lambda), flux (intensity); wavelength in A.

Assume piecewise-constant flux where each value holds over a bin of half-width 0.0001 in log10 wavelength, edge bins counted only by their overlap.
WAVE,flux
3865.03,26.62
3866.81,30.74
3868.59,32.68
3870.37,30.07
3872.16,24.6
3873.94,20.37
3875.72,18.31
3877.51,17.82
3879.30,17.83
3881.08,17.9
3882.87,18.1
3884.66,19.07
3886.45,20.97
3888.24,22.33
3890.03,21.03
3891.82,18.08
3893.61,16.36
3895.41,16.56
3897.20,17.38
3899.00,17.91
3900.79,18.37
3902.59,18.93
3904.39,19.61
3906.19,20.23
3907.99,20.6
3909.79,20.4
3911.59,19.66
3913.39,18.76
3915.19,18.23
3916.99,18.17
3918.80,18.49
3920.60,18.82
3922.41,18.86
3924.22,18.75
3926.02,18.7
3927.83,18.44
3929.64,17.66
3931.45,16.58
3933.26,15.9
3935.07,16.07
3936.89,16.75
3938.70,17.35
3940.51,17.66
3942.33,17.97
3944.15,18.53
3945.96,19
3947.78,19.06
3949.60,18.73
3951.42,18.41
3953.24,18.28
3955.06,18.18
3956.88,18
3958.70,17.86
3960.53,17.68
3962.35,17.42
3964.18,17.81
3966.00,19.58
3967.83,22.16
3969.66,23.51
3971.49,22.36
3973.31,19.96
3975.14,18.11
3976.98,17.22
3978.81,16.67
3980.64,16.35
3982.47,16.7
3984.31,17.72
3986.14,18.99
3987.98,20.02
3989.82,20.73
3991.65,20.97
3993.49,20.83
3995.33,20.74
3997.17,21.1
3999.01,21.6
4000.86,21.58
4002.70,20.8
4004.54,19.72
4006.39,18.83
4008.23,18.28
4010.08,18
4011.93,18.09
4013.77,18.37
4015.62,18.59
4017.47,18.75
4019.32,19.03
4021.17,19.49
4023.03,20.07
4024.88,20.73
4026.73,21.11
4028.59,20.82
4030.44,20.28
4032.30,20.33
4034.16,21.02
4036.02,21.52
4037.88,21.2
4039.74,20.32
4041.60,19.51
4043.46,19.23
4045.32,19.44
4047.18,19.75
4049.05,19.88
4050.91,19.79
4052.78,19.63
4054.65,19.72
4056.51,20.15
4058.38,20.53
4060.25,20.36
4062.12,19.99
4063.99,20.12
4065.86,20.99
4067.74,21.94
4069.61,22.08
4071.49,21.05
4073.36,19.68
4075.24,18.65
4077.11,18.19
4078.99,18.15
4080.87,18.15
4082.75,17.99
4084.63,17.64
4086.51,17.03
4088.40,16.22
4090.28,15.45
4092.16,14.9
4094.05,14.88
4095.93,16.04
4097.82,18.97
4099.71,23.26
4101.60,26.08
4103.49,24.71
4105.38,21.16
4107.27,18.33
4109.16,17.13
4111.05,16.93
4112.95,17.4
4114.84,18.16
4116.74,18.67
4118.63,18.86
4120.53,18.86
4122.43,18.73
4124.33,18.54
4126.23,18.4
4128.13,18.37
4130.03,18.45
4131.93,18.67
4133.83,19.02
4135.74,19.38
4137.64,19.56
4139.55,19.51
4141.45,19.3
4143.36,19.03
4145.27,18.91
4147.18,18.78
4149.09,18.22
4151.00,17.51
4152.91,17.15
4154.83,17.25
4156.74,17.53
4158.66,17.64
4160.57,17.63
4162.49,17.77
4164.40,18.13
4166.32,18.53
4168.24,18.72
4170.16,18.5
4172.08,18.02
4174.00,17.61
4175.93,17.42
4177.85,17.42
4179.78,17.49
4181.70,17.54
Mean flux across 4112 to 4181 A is 18.3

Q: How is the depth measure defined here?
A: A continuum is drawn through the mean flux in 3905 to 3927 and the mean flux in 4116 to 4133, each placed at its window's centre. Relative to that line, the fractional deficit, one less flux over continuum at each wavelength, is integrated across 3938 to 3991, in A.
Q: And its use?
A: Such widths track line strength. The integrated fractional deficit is 0.9 A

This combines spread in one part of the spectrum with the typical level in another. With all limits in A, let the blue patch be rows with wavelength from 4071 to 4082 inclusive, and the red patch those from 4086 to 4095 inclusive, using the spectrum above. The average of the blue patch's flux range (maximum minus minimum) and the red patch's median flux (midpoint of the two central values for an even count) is 9.2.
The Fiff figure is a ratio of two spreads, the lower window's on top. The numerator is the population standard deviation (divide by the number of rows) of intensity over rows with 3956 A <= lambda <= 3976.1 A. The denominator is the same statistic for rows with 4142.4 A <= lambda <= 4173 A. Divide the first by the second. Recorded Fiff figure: 3.6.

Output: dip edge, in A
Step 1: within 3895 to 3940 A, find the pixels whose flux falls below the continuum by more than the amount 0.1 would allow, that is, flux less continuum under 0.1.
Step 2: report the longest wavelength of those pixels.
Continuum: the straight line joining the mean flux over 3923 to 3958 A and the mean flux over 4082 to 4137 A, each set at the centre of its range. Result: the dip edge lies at 3938.70 A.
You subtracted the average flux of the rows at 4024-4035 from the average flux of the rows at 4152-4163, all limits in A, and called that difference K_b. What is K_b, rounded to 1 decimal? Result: -3.2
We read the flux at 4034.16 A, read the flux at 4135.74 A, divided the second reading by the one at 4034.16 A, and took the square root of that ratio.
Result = 0.96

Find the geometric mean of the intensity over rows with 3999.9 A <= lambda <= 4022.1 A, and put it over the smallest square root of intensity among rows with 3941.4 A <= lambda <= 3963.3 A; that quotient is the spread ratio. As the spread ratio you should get 4.6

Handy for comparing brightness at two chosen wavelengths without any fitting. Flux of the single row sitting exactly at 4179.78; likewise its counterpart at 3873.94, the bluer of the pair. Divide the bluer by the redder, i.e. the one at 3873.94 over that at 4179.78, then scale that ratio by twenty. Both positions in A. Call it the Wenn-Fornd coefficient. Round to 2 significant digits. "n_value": 23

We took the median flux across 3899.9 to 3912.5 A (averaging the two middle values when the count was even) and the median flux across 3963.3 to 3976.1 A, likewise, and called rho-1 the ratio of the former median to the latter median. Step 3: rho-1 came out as 0.98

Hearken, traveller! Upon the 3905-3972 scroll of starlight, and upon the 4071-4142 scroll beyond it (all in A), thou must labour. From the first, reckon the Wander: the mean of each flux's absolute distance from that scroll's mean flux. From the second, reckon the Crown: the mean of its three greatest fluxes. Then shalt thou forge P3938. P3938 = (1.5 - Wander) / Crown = 0.016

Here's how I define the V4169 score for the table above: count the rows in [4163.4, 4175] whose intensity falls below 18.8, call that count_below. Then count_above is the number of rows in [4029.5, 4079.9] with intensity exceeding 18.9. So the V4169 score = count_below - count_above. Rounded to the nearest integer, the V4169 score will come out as -18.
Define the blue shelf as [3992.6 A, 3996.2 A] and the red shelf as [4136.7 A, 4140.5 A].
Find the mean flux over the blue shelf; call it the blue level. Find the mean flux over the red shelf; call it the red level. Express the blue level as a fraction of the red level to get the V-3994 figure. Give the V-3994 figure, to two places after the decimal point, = 1.06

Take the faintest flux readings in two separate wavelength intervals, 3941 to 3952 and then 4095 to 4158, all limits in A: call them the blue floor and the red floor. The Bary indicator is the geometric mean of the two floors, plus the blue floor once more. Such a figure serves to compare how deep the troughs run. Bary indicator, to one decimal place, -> 34.9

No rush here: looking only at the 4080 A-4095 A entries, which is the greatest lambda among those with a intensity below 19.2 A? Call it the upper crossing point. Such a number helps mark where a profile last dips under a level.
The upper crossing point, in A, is 4094.05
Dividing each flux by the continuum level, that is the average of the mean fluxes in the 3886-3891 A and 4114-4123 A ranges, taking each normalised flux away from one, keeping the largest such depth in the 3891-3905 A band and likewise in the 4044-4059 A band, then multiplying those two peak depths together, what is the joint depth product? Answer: 0.006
